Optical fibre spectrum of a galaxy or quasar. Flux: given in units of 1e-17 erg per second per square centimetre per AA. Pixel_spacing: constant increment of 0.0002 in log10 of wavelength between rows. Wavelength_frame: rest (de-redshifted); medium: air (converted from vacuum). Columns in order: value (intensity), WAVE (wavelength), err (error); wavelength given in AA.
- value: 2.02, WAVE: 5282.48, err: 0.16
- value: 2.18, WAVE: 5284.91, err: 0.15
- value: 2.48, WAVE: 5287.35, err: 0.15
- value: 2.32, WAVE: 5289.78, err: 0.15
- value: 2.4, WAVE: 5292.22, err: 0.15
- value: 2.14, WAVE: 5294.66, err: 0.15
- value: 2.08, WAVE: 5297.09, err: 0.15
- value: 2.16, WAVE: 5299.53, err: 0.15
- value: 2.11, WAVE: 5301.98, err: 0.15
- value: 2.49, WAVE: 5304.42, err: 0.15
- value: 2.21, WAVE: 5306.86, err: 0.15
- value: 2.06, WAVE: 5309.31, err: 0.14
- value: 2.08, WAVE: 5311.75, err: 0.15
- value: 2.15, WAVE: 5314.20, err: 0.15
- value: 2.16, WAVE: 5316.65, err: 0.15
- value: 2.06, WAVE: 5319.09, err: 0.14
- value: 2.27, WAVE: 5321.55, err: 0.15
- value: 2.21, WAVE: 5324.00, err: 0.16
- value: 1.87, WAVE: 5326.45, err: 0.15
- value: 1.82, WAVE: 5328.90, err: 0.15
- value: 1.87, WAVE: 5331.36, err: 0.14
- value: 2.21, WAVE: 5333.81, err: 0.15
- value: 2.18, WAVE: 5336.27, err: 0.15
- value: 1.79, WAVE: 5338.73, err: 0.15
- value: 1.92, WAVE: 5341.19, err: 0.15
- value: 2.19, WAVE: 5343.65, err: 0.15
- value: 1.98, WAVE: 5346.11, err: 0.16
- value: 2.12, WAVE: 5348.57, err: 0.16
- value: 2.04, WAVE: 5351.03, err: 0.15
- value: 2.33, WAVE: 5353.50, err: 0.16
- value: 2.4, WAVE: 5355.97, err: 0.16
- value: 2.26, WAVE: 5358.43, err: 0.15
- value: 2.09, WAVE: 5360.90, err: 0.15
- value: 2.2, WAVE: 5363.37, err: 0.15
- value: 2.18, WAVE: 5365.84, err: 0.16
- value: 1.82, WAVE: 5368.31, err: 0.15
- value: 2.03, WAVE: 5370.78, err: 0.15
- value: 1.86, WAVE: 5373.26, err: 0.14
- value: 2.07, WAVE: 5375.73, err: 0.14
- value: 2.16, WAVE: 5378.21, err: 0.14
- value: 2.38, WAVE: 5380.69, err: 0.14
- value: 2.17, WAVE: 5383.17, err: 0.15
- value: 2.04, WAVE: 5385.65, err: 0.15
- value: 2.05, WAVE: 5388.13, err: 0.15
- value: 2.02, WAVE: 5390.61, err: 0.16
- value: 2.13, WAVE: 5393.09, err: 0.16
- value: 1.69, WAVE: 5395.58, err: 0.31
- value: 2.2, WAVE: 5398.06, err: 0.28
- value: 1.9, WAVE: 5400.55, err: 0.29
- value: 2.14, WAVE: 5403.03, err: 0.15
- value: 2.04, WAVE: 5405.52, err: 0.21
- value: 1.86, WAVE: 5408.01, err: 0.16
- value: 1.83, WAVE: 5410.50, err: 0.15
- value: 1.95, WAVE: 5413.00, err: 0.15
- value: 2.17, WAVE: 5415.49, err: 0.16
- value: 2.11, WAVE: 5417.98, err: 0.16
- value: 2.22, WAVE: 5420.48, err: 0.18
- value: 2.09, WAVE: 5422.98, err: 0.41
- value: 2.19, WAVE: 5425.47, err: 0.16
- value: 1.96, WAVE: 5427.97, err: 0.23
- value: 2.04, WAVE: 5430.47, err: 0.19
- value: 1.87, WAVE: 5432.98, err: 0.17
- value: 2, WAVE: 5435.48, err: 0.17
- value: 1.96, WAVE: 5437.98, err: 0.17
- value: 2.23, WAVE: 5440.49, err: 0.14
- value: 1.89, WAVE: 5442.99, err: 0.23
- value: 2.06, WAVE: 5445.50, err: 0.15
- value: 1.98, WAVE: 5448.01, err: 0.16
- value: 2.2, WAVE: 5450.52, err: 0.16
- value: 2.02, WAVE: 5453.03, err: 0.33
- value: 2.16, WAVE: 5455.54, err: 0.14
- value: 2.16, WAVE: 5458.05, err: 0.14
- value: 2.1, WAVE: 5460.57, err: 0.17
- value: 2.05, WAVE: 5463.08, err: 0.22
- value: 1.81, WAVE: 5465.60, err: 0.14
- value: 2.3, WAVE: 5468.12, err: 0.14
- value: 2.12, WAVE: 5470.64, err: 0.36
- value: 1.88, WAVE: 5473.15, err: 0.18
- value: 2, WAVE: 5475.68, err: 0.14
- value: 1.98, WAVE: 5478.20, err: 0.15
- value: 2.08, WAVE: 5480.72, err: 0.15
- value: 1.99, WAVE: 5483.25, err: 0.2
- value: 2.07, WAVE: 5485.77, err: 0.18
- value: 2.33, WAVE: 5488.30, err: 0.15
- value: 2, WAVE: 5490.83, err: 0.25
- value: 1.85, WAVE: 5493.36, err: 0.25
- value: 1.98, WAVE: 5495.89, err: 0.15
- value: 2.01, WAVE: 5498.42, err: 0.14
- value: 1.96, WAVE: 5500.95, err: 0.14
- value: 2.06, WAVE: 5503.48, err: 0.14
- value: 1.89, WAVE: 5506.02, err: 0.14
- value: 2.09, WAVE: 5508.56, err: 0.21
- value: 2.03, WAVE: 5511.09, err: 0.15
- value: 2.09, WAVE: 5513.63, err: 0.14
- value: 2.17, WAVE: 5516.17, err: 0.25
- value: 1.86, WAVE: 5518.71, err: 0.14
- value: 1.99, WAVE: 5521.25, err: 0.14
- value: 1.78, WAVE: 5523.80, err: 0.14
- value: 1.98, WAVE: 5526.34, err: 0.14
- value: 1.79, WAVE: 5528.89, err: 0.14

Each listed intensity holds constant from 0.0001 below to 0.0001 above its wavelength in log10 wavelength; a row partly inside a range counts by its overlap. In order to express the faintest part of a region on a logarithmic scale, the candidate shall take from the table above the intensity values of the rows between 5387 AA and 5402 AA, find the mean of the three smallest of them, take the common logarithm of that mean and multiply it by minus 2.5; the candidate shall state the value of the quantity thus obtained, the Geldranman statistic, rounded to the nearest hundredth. -0.68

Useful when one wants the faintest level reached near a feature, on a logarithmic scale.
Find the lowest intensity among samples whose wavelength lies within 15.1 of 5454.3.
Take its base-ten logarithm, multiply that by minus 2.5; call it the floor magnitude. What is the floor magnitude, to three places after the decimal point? -0.644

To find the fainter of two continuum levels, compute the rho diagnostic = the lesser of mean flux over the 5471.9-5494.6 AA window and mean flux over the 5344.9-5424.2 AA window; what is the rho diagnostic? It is 2.02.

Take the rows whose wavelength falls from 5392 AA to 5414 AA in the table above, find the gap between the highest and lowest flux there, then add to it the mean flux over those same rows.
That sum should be 2.48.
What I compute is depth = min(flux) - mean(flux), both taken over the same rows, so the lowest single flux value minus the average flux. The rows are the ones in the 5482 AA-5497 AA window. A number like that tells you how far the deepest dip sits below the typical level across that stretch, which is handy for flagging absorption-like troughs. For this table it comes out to -0.187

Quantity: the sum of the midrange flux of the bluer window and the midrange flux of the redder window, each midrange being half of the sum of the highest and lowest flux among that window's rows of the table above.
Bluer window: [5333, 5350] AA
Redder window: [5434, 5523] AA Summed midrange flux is 4.07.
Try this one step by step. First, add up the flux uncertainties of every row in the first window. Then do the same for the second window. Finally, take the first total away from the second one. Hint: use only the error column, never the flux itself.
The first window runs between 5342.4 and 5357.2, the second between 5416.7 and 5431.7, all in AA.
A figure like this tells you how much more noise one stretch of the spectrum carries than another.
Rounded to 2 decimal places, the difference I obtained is 0.39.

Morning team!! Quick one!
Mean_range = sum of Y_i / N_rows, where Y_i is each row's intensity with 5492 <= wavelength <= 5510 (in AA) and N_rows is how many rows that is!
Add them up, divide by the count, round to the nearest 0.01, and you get 1.98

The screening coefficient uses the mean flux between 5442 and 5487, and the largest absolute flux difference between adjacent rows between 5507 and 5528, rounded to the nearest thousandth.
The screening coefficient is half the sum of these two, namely 1.179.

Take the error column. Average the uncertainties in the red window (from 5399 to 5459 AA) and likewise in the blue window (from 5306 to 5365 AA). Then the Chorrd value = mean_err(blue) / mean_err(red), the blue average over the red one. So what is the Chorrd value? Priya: 0.79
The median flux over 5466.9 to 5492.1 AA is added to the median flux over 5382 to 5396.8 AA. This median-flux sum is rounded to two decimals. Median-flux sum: 4.08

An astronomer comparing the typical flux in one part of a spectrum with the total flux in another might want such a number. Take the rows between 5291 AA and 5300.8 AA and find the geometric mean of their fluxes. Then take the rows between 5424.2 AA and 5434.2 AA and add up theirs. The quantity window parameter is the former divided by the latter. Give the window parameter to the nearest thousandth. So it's 0.272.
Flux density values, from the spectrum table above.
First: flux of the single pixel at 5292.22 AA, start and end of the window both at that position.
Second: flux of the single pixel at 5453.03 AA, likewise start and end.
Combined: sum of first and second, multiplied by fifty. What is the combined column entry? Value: 221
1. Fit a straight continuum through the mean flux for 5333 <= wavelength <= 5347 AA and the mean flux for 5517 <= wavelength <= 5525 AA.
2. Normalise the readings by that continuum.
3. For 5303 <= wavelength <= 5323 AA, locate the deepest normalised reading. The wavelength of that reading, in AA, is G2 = 5309.31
